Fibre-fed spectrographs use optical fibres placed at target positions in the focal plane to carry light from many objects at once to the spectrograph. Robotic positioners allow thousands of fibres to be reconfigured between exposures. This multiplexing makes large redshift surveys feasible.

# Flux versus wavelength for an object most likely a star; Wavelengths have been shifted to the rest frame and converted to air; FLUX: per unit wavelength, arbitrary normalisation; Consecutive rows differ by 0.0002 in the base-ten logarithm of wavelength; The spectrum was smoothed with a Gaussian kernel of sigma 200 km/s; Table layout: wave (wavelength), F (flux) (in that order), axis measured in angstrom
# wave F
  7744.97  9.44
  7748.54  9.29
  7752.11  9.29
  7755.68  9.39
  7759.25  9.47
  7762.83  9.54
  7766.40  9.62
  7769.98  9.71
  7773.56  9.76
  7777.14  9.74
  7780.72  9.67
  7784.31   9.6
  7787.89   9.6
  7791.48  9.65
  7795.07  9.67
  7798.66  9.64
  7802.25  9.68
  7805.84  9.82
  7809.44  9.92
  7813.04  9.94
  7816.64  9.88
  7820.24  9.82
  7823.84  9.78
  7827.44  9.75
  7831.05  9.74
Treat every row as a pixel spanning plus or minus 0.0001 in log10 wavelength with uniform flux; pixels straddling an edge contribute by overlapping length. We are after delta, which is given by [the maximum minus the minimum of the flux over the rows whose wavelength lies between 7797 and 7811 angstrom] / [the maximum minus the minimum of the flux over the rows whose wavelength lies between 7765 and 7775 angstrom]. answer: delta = 2.0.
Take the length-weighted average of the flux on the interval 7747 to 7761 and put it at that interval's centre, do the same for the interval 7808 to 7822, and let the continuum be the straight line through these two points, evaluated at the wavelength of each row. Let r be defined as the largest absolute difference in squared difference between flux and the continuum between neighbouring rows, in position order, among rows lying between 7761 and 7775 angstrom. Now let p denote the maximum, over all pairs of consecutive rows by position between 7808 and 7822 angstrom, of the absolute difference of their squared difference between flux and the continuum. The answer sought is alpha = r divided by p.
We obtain 1.76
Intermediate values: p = 0.012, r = 0.021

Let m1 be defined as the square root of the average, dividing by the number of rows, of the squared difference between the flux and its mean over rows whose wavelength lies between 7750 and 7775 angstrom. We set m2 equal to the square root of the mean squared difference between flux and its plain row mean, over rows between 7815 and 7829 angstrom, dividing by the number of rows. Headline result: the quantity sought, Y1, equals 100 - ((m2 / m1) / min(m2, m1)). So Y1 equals 93.6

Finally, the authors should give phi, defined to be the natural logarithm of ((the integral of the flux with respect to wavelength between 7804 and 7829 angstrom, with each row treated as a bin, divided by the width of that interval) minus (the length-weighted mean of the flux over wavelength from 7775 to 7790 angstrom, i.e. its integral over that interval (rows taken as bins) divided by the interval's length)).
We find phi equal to -1.7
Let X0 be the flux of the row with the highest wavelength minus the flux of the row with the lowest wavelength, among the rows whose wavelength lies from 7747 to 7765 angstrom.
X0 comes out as 0.25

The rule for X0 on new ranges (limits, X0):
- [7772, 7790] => -0.16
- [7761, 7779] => 0.20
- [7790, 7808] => 0.17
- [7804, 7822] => 0.00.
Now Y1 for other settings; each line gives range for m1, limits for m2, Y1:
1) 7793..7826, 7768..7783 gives 90.4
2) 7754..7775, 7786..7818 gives 92.3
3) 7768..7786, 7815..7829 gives 82.4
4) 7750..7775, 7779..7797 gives 93.6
